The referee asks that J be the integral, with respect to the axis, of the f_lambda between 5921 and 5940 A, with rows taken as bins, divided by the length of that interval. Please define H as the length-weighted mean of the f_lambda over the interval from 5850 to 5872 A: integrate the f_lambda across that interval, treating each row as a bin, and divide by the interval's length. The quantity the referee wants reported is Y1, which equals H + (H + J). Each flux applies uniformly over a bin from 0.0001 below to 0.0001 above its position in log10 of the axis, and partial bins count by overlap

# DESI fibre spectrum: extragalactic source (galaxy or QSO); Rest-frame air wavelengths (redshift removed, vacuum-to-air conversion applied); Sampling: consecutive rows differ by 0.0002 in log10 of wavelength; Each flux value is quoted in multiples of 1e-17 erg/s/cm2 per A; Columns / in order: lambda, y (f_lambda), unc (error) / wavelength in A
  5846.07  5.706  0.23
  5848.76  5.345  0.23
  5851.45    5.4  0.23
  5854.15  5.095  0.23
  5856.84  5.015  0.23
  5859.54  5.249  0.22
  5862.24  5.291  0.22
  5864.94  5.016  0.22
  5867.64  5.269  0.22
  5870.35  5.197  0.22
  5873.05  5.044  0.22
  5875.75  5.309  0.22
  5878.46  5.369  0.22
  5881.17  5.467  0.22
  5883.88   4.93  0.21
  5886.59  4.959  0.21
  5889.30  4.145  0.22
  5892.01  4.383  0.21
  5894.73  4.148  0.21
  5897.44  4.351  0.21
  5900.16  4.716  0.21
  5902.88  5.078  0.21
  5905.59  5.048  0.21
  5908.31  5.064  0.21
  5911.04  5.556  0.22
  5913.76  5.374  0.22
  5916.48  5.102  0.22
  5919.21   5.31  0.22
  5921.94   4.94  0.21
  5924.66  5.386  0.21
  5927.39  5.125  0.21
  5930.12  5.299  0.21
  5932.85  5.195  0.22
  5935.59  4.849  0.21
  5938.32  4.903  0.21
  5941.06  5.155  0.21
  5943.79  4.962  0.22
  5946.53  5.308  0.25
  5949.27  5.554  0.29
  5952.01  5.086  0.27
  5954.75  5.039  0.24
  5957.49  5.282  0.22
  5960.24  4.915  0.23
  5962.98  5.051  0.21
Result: 15.49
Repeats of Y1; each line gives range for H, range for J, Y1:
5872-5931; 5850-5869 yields 15.20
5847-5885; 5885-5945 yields 15.40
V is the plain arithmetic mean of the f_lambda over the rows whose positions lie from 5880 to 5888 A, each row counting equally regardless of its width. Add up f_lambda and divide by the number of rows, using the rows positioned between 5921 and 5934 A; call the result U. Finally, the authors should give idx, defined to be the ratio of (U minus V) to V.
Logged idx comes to 0.014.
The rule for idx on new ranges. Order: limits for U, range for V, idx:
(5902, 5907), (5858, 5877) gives -0.026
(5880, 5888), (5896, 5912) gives 0.030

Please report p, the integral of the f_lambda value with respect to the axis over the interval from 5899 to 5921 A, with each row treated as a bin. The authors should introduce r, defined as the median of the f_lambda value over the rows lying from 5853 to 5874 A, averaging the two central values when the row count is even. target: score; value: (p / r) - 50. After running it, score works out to -28.0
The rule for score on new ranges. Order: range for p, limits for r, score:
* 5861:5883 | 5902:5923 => -27.4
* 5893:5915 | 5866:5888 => -29.4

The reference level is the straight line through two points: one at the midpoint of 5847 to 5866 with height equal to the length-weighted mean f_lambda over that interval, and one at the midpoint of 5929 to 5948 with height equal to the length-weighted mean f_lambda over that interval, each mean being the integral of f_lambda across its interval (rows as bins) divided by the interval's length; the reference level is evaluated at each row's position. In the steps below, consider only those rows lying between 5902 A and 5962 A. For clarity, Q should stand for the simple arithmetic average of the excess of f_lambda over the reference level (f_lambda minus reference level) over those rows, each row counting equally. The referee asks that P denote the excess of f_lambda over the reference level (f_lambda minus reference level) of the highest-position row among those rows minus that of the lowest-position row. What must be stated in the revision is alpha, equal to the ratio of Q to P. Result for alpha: -0.71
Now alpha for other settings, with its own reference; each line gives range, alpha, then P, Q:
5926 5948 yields 0.01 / 0.21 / 0.00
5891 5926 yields -0.17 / 1.05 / -0.18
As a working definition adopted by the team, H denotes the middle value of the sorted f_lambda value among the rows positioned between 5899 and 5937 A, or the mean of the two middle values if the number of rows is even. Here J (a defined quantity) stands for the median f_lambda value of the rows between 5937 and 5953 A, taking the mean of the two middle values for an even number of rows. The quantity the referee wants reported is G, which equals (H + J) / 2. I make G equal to 5.12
